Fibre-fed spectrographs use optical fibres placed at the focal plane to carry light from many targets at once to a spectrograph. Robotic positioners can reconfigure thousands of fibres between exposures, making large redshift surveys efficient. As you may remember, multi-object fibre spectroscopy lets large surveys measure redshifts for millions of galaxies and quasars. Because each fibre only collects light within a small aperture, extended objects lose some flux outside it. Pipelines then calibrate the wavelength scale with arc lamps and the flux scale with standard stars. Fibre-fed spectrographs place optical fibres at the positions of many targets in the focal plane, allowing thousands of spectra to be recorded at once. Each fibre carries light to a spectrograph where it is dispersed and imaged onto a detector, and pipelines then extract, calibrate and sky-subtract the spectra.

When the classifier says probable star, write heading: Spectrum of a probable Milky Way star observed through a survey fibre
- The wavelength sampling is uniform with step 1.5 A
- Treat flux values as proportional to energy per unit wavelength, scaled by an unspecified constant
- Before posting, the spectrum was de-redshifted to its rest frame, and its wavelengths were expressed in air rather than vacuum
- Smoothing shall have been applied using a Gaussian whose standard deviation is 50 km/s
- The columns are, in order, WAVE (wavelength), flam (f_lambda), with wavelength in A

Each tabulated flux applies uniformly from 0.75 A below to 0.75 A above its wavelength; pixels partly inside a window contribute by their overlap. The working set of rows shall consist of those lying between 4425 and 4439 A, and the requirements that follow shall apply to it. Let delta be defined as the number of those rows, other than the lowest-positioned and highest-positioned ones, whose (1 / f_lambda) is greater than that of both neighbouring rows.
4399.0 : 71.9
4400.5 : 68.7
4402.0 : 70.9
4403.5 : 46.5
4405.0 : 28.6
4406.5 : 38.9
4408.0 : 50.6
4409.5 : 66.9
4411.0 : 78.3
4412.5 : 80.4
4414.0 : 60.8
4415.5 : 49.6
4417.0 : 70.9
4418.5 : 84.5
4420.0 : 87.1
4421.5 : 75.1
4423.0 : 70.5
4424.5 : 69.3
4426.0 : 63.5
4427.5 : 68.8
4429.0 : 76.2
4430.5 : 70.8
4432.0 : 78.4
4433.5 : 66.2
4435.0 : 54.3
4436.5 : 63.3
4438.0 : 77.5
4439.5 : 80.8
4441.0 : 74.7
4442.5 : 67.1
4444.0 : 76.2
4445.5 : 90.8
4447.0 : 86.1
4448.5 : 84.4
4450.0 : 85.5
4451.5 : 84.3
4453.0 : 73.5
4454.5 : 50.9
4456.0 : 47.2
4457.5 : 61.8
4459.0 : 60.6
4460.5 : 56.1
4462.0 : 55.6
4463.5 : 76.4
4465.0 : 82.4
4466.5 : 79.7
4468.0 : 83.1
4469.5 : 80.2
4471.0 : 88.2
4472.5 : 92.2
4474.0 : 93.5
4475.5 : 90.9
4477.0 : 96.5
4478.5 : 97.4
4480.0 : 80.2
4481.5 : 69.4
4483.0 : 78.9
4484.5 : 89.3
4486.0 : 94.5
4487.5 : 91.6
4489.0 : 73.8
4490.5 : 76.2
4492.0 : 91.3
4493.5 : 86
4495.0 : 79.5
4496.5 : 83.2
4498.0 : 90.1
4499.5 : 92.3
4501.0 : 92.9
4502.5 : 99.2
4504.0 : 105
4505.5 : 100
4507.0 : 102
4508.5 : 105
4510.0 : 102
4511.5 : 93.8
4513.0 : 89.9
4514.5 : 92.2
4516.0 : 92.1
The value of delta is 2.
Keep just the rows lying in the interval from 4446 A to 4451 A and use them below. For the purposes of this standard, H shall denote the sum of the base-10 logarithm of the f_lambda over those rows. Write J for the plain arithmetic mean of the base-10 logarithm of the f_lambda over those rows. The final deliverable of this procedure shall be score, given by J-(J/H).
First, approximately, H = 5.79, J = 1.93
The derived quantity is 1.60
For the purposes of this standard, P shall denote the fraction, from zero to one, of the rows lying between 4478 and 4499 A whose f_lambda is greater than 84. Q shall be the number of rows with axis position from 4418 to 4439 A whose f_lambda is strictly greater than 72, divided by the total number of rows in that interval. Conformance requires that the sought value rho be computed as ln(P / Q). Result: 0.2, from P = 0.50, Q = 0.43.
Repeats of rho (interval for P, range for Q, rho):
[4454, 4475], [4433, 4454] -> -1.2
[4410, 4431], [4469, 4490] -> -1.9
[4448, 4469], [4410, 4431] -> -0.7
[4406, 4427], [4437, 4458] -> -1.6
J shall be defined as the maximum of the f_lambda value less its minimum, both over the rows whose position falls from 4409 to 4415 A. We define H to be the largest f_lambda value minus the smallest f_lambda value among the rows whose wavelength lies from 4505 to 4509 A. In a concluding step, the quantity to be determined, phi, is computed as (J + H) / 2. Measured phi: 12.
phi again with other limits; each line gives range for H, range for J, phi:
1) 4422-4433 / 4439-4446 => 19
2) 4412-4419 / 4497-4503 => 22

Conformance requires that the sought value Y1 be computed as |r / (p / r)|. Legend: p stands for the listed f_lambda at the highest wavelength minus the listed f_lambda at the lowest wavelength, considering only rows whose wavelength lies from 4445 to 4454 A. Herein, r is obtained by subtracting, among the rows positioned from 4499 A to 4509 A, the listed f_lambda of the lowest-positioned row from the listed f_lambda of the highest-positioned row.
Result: 9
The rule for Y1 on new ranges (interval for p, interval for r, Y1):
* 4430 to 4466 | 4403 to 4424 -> 50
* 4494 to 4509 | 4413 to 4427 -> 0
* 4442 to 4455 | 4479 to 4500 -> 9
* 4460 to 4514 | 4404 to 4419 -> 92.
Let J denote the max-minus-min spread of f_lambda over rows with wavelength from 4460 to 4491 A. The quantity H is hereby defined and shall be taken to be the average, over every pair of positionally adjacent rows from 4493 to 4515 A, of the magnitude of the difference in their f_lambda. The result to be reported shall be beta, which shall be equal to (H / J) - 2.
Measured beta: -1.90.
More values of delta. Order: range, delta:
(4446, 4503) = 9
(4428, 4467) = 6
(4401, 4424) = 2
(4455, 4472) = 3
